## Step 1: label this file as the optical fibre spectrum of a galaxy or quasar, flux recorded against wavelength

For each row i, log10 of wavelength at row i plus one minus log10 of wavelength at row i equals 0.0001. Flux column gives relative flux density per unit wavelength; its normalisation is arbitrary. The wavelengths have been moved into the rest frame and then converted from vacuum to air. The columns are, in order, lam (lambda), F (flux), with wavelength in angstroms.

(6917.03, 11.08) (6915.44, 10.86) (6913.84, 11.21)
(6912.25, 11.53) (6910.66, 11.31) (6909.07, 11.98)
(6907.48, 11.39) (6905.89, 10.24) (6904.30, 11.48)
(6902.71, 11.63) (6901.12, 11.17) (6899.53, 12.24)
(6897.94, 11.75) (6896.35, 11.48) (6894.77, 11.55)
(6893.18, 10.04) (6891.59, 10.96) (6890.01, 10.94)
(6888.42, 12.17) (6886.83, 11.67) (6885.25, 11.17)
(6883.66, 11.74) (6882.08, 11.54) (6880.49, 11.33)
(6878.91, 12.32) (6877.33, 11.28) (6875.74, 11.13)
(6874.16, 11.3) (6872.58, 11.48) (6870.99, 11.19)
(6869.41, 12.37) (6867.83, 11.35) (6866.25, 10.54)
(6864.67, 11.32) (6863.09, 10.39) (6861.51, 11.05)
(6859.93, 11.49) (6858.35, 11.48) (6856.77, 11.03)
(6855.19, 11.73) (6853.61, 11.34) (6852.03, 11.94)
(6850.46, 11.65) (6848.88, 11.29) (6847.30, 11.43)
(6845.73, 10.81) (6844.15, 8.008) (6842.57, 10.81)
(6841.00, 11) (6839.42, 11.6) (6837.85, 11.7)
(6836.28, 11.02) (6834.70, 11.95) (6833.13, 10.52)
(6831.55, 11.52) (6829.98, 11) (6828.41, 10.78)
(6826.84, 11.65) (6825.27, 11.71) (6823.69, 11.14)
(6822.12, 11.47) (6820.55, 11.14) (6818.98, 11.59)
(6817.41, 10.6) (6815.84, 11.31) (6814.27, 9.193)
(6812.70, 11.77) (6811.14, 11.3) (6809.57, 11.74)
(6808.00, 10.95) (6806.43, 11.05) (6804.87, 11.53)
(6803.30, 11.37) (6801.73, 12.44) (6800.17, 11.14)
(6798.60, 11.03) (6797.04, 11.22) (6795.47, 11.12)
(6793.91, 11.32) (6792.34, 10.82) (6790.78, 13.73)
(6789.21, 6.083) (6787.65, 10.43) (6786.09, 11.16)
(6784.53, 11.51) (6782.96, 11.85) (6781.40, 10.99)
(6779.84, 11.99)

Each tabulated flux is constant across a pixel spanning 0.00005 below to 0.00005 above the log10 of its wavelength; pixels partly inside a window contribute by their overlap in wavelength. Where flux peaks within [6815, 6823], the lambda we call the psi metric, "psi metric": 6818.98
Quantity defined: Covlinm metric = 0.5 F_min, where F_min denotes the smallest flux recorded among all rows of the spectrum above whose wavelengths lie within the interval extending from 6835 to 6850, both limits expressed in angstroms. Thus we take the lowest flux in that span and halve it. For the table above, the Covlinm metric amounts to 4.0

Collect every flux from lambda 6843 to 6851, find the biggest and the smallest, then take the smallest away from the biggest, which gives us 3.64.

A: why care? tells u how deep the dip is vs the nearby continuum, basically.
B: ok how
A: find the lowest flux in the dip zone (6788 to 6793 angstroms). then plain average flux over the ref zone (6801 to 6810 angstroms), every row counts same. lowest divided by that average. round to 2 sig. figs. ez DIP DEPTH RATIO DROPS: 0.53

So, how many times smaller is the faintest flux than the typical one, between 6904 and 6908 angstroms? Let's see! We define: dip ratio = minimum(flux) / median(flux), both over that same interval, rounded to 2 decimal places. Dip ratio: 0.90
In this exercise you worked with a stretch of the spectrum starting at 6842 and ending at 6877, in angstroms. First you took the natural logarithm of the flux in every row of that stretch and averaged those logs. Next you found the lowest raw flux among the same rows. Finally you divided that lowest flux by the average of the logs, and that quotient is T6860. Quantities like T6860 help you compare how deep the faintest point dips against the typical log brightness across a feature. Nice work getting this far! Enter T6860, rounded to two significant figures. 3.3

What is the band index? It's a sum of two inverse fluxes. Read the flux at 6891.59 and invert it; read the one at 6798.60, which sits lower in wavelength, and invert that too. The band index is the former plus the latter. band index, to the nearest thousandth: 0.182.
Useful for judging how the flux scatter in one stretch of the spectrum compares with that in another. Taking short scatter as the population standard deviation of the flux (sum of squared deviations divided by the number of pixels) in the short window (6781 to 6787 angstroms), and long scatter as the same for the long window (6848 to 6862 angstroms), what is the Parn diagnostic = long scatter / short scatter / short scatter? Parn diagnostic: 2.6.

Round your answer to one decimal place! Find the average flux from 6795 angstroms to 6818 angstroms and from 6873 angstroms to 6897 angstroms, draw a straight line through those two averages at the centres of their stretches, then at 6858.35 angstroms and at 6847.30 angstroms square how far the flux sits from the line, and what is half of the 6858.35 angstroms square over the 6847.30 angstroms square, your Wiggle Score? 0.7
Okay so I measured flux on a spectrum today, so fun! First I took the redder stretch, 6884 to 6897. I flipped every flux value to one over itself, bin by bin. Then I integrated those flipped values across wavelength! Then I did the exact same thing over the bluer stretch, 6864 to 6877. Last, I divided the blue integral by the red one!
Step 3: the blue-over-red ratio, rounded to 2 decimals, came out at 0.99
